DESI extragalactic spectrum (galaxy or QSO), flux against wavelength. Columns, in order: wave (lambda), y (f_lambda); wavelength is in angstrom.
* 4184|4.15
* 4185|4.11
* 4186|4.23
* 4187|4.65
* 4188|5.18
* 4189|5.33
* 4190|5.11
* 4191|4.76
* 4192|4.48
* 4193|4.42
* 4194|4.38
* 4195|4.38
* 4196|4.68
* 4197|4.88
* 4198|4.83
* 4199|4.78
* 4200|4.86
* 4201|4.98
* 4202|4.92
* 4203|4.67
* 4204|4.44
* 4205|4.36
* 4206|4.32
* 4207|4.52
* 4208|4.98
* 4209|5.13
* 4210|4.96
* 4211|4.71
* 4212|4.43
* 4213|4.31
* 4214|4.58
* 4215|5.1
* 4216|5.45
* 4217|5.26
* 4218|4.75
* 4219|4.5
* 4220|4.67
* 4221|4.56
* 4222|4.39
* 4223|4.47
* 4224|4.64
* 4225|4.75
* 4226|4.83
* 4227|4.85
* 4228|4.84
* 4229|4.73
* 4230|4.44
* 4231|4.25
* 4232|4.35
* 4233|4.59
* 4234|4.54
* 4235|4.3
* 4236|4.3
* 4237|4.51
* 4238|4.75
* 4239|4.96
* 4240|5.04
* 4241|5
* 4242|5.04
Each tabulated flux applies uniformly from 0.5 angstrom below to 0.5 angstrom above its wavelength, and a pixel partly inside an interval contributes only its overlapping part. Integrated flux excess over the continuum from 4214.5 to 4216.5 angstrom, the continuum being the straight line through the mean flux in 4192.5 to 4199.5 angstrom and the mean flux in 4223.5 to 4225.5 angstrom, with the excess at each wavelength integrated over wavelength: 1.2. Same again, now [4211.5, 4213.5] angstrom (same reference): -0.6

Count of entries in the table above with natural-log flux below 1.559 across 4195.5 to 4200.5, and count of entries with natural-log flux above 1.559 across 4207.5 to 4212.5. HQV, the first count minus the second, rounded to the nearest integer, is -2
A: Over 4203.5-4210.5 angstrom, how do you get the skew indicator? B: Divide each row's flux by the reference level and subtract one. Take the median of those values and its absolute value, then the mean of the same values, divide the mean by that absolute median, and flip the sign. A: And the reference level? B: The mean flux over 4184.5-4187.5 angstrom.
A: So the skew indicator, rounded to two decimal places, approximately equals -1.80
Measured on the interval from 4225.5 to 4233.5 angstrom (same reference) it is -0.85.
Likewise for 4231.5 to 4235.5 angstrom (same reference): -1.00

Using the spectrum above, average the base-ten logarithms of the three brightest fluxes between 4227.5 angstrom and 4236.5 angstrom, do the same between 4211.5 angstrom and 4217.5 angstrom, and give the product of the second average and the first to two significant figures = 0.49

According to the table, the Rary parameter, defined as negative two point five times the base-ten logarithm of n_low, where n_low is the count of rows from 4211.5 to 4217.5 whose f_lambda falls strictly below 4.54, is -0.75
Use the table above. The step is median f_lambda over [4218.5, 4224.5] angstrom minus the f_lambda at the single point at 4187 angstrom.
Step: -0.1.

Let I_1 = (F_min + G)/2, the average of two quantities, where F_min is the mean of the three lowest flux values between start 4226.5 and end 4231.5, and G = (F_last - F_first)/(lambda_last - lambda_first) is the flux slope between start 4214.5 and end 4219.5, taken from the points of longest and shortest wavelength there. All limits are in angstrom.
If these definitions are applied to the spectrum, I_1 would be 2.16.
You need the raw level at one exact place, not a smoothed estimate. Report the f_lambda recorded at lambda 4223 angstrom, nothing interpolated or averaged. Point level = 4.47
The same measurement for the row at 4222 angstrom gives 4.39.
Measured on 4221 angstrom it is 4.56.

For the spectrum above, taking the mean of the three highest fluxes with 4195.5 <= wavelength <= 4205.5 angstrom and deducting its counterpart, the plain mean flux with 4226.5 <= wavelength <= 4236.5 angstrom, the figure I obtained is 0.4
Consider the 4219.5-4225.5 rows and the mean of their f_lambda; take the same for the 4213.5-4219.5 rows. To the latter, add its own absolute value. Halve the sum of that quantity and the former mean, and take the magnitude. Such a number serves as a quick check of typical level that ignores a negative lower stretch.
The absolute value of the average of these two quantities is 7.23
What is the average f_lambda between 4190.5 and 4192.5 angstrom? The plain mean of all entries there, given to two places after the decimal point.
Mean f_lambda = 4.62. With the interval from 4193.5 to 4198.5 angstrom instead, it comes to 4.63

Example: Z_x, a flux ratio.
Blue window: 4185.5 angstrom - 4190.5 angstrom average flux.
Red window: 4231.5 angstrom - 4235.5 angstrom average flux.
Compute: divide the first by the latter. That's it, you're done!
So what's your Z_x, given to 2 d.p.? 1.10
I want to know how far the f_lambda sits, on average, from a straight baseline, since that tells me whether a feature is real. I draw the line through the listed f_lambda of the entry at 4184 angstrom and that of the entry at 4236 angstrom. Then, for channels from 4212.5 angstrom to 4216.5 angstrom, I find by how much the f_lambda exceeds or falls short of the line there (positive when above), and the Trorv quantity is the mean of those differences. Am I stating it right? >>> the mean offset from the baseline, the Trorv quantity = 0.62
